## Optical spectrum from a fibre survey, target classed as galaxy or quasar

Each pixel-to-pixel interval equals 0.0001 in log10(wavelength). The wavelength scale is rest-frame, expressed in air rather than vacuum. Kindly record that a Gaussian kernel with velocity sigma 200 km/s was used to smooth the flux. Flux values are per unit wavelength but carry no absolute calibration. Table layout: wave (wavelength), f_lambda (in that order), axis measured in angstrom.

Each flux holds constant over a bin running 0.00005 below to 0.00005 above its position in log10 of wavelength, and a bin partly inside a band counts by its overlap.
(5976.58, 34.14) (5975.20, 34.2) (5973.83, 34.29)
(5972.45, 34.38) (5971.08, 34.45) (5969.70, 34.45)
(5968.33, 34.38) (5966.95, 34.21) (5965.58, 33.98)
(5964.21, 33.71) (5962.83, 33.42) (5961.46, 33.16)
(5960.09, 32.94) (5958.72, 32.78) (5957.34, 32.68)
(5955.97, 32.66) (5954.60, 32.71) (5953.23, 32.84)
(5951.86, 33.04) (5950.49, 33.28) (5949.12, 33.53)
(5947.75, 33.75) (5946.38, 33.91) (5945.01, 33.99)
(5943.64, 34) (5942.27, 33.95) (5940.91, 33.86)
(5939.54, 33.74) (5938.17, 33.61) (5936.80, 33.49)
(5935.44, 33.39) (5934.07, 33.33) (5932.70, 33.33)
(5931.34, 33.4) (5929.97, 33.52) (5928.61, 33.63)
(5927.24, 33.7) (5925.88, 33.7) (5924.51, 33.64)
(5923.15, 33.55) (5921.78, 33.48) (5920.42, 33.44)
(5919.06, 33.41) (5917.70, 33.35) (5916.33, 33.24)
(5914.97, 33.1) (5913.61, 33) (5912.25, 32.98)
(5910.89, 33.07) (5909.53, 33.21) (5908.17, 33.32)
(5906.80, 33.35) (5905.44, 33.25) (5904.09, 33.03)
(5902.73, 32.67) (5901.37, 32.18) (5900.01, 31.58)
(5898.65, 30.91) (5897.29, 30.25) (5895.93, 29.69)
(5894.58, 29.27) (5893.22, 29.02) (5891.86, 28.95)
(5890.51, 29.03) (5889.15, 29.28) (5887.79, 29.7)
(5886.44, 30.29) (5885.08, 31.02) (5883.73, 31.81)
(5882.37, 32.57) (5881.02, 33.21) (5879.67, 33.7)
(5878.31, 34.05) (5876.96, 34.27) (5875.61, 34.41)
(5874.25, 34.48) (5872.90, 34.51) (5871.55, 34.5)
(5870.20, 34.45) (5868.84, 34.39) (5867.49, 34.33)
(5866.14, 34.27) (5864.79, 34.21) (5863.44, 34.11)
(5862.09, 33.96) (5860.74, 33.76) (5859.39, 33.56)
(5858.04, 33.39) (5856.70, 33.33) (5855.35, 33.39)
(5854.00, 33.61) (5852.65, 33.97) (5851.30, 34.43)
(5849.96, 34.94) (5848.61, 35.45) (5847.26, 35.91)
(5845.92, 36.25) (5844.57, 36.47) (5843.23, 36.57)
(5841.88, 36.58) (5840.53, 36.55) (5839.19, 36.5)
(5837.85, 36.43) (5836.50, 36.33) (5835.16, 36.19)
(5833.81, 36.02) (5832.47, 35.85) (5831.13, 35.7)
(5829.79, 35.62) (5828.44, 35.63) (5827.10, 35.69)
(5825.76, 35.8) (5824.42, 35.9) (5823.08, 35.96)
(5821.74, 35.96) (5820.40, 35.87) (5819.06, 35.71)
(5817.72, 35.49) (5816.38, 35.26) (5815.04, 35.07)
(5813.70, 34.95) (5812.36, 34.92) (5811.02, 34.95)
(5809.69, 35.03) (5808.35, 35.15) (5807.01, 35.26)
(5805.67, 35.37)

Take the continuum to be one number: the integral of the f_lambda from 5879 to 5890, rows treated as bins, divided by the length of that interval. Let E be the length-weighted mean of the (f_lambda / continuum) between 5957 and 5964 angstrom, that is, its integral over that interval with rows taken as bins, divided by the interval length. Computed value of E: 1.05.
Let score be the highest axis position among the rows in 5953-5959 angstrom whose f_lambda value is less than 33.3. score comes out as 5958.72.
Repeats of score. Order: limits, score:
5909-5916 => 5914.97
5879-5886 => 5885.08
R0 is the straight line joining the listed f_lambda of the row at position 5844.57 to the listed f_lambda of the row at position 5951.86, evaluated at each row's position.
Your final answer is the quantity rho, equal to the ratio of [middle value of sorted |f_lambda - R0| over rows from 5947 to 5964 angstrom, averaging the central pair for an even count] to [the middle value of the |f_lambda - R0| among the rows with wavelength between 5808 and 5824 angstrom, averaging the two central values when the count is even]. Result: 0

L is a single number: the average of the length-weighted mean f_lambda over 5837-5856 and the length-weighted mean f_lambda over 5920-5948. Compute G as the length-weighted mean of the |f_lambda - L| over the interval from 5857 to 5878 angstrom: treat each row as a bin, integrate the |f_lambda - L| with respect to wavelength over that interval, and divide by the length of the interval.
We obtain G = 0.41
